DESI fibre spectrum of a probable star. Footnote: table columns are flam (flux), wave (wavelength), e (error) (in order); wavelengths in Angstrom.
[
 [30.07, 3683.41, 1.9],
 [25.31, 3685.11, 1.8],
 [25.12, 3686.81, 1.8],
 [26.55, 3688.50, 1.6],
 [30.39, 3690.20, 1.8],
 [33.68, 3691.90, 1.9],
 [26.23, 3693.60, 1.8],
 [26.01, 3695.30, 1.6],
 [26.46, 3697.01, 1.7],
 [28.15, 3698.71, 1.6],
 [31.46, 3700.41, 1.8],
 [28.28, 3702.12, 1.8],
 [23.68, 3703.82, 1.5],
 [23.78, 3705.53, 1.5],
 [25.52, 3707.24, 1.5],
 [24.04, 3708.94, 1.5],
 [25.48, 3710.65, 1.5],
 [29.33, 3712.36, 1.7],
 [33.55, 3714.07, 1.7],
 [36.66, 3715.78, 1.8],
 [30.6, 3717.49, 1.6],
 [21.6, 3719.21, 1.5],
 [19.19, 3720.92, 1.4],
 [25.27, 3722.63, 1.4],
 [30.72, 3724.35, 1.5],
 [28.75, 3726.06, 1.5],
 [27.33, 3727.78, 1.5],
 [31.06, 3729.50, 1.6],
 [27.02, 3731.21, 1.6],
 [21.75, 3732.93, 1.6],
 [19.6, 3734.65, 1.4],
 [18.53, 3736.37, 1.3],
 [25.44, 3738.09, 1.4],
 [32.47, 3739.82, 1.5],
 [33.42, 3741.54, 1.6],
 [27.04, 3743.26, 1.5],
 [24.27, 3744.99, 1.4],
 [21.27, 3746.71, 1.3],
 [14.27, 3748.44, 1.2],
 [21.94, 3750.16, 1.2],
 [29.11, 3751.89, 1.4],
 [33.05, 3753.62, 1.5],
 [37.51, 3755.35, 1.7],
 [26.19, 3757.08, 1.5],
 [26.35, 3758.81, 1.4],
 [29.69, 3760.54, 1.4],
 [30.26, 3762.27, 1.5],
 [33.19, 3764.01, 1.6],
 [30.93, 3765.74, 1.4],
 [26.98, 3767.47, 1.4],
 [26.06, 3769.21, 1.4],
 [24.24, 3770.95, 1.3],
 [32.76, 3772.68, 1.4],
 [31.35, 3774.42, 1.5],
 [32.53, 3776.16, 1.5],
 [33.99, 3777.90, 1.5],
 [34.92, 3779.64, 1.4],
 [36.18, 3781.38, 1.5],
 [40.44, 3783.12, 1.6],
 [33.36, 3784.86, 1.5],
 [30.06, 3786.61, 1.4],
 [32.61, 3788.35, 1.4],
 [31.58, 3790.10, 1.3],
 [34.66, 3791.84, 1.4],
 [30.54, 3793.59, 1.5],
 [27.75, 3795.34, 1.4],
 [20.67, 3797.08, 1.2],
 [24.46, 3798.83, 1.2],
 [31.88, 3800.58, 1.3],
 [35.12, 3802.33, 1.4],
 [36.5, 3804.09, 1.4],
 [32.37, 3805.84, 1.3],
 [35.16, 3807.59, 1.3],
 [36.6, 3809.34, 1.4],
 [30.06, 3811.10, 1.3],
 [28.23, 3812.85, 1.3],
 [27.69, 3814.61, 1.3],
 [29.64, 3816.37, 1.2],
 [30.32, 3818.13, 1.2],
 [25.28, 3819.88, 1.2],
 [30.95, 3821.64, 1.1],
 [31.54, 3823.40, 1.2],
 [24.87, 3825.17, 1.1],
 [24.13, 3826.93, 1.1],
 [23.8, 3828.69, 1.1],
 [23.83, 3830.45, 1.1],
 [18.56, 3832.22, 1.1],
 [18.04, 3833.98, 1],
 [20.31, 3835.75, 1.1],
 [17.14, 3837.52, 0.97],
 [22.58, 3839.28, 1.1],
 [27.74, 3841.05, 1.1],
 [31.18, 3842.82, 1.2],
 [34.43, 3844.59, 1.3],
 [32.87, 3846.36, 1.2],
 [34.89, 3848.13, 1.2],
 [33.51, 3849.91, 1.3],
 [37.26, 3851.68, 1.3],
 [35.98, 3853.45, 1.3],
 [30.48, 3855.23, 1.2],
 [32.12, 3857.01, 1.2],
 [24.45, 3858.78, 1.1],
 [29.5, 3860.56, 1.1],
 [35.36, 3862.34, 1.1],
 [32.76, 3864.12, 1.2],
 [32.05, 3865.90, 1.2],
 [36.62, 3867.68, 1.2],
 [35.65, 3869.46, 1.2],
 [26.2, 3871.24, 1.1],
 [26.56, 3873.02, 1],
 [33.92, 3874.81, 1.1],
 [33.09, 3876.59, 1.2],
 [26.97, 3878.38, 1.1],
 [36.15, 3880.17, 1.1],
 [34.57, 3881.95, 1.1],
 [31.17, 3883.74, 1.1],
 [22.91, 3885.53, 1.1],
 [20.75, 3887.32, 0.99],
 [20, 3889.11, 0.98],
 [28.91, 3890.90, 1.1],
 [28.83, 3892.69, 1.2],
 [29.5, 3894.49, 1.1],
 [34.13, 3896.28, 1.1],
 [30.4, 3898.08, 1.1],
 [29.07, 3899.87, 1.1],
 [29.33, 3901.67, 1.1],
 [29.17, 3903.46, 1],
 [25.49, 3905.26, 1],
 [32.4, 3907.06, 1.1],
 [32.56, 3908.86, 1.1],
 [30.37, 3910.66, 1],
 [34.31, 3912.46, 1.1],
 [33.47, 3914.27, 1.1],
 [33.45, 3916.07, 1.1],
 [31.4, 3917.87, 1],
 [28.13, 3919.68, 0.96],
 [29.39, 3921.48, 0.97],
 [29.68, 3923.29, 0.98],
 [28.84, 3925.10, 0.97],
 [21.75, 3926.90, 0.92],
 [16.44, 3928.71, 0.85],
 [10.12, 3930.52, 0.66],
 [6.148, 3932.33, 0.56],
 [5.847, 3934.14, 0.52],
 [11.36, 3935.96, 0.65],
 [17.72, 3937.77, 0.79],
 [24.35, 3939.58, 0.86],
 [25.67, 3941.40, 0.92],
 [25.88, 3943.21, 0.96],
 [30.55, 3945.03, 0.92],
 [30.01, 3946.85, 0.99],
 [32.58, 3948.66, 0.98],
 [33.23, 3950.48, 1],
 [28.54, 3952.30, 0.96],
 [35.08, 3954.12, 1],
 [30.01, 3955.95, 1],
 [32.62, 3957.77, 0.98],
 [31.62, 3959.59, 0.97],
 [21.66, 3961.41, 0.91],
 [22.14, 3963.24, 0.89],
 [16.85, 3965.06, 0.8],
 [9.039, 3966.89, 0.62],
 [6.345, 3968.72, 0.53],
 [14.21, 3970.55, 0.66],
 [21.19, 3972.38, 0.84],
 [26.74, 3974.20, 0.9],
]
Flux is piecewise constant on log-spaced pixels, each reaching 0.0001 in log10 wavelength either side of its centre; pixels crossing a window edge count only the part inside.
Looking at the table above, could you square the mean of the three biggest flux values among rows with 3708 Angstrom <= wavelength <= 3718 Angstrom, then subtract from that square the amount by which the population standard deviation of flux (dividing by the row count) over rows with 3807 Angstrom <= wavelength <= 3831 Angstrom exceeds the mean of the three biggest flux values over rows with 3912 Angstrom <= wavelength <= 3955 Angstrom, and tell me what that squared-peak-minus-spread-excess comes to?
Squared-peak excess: 1160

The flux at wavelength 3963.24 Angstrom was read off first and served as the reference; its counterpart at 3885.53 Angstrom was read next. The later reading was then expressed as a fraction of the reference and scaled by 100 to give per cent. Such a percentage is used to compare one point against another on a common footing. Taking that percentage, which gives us 103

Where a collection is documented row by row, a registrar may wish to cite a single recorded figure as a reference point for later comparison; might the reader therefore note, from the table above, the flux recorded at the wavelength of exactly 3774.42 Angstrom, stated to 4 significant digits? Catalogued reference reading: 31.35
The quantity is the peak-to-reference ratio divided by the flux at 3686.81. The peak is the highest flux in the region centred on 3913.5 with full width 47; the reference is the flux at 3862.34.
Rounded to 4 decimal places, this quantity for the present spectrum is 0.0386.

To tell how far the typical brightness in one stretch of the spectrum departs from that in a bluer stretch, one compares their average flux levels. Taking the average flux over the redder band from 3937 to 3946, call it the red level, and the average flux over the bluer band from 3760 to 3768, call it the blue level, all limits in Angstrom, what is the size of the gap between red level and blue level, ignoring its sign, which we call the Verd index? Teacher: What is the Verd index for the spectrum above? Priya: 5.4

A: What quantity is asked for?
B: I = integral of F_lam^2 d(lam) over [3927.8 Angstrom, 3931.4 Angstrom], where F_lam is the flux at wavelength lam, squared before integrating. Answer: 674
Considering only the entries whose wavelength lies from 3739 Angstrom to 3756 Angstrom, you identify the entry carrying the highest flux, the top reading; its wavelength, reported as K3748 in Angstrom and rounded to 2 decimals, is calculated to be 3755.35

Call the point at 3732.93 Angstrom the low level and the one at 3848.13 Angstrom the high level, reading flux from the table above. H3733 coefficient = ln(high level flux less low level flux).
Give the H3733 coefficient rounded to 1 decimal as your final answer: 2.6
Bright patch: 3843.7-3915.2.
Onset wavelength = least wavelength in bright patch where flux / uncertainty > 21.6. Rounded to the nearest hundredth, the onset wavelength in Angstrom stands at 3844.59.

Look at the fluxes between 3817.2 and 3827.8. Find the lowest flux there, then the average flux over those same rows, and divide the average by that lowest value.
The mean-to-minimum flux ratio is 1.15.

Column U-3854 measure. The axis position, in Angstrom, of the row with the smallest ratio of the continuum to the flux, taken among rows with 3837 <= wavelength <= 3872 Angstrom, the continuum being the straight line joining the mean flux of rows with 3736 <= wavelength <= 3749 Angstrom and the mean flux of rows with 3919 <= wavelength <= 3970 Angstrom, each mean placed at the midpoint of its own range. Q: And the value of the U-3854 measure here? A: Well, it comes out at 3851.68 Angstrom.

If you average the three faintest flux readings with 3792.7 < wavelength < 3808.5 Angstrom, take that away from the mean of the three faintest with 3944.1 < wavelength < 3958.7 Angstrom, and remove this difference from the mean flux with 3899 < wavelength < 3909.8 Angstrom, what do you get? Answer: 24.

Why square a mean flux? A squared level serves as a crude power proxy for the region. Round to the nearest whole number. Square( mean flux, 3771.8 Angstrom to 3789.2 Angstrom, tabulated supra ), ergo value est 1144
